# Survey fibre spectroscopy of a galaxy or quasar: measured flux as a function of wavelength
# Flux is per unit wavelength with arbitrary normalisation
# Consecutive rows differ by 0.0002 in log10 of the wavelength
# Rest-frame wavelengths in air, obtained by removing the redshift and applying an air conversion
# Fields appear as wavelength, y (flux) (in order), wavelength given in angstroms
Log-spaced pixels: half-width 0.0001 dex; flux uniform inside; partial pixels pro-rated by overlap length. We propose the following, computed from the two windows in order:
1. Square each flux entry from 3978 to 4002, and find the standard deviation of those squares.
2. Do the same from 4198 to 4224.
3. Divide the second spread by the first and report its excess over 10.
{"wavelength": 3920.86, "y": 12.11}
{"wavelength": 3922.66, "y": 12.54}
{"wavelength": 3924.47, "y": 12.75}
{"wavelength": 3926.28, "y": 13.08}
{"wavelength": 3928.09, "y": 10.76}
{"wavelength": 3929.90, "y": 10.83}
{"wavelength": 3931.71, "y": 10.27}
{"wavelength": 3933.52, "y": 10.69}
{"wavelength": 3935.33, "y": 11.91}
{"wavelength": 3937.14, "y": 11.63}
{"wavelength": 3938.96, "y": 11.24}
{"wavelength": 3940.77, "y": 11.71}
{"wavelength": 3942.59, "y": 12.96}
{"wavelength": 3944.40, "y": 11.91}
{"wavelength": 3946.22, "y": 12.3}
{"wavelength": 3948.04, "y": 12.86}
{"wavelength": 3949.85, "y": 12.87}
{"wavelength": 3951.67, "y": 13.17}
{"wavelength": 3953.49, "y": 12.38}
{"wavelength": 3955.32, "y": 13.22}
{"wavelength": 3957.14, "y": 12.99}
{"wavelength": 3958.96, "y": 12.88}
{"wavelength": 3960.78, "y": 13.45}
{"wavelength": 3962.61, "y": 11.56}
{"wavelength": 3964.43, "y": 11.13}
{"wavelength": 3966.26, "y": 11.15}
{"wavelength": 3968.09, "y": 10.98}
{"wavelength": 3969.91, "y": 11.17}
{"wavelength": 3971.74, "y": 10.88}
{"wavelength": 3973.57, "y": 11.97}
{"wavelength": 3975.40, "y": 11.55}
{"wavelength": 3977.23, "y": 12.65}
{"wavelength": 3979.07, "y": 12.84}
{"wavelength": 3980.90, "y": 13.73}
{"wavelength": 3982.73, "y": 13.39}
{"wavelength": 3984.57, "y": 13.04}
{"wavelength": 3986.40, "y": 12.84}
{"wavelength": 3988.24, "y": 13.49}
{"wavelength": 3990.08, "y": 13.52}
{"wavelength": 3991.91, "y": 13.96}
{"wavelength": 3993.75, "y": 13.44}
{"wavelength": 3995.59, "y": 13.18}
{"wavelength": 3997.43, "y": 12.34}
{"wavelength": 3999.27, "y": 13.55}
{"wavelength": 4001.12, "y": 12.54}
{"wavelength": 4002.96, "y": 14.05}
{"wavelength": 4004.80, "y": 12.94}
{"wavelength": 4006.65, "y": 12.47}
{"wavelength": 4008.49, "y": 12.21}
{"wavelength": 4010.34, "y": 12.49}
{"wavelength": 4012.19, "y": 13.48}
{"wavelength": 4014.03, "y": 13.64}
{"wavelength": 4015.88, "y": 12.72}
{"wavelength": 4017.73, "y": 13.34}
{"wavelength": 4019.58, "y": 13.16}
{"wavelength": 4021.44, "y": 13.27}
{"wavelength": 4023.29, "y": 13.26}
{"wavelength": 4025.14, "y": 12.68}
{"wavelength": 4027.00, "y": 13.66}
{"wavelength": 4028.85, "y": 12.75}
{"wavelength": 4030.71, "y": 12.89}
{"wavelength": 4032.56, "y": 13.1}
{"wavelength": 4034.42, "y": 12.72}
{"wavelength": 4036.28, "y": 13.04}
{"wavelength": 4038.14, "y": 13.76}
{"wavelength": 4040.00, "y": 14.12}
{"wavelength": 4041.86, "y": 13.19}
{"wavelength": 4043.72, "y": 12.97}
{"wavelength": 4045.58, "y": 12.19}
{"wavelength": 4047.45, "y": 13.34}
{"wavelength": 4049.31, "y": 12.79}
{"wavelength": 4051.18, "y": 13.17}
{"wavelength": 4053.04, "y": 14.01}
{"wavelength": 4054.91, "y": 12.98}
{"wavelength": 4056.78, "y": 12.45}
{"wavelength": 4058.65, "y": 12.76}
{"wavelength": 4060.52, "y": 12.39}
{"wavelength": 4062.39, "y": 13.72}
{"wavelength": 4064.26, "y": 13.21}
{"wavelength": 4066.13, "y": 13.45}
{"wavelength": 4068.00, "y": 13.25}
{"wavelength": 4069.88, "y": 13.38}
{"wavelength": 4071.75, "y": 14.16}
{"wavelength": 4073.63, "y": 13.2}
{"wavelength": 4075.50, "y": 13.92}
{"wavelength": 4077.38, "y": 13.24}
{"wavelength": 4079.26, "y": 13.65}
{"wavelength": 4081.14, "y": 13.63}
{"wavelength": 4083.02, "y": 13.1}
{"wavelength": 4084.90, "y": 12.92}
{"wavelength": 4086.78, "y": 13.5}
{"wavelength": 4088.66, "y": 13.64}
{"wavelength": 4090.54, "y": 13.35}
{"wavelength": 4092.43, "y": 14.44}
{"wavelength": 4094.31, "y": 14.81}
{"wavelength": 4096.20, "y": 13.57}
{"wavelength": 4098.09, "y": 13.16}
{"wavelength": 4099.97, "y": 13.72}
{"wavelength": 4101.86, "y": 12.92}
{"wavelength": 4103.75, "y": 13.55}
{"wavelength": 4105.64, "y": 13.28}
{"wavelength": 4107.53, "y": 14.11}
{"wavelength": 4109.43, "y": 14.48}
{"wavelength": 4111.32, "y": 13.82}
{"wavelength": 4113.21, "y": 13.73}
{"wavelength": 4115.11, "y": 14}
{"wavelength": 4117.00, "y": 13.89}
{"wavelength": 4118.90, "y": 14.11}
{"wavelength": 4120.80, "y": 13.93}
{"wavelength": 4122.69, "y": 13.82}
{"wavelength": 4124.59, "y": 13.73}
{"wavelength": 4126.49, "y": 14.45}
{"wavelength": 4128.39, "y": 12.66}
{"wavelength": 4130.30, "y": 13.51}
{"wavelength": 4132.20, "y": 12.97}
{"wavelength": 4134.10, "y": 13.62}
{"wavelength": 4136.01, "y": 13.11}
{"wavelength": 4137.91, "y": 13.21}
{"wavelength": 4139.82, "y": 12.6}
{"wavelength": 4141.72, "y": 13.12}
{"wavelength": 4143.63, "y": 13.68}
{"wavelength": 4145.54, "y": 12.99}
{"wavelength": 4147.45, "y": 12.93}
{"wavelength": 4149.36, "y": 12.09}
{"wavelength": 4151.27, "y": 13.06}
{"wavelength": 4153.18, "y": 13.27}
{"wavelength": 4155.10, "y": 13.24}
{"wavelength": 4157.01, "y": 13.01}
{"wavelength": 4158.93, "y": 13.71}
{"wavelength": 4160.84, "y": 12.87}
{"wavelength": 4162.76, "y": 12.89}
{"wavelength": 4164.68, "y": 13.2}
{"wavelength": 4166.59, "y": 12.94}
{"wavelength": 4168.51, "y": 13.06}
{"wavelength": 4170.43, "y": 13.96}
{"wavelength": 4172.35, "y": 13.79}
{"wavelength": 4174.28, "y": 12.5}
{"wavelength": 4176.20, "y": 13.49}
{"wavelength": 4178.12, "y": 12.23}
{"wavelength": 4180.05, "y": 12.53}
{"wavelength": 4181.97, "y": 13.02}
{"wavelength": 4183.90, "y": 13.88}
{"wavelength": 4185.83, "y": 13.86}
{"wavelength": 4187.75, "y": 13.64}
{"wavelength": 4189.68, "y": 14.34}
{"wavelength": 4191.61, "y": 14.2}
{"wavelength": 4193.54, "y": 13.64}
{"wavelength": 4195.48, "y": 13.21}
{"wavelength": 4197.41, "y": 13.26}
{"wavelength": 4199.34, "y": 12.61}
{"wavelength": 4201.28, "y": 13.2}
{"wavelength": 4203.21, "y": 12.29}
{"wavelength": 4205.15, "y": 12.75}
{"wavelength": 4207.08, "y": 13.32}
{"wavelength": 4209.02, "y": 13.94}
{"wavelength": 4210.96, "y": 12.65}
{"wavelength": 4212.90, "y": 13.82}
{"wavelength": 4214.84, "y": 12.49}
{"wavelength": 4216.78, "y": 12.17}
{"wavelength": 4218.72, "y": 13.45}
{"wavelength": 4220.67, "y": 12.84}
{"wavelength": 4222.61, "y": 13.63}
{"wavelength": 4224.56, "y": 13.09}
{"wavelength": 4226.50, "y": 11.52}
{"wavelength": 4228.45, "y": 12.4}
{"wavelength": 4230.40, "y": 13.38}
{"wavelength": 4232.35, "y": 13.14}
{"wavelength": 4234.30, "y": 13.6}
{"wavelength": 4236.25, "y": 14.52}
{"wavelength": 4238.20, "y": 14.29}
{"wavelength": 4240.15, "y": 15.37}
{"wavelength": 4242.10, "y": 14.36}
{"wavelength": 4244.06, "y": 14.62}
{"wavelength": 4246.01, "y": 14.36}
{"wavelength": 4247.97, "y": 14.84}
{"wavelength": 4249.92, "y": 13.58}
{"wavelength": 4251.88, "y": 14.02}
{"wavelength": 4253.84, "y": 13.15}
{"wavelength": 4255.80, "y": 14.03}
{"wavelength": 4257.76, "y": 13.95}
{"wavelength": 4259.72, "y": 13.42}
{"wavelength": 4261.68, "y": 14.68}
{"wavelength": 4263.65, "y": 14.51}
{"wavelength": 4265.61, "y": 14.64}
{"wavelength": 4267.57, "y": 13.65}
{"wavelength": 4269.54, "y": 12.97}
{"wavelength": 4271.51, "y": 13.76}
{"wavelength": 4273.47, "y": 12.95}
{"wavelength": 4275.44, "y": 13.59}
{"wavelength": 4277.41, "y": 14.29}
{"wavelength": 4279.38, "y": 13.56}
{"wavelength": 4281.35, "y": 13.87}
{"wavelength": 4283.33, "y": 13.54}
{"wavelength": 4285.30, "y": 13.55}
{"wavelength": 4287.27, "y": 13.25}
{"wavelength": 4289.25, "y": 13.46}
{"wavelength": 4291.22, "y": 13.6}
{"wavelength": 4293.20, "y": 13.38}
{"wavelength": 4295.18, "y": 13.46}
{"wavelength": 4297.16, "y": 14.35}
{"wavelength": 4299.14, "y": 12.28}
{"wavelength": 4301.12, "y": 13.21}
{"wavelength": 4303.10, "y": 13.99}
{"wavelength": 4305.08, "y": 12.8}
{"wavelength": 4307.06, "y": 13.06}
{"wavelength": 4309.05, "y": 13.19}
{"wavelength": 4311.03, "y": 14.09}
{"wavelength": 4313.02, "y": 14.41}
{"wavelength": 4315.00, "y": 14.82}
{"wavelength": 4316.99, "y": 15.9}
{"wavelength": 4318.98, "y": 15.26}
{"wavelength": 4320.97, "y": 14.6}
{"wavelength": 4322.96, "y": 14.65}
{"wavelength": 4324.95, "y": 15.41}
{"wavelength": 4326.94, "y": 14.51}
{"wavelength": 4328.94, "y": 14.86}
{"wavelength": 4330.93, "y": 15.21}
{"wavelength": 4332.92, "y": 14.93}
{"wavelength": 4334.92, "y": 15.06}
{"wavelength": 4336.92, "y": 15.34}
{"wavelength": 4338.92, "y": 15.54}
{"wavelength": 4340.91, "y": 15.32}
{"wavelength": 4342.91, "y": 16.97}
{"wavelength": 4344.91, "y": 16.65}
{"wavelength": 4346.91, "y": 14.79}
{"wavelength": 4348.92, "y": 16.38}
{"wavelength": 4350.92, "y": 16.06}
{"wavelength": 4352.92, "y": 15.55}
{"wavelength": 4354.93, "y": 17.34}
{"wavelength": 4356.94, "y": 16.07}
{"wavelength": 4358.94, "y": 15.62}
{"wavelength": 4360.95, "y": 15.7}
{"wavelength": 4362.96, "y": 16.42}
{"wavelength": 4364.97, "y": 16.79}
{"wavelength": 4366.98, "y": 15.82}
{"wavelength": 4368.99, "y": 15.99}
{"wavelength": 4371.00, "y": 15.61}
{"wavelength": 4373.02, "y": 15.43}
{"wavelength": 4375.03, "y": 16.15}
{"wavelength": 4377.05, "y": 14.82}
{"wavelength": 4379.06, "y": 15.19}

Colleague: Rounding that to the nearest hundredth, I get -8.78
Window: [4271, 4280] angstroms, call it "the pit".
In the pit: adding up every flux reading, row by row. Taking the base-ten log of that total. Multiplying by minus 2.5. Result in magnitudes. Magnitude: -4.58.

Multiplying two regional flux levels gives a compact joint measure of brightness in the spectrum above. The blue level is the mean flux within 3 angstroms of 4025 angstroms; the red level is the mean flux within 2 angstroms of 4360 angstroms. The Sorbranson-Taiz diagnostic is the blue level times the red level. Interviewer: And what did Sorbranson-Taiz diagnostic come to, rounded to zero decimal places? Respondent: 207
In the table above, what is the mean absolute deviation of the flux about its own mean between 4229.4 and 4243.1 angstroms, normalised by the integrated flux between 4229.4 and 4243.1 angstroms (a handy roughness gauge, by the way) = 0.0032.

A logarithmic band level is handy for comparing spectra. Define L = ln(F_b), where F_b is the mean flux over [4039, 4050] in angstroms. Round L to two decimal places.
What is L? 2.57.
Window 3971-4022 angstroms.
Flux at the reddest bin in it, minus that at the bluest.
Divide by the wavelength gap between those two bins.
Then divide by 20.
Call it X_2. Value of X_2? 0.0024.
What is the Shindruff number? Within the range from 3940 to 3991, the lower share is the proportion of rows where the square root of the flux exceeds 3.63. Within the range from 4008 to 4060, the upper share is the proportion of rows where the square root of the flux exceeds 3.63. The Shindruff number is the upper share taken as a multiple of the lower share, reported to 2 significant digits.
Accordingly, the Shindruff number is 1.8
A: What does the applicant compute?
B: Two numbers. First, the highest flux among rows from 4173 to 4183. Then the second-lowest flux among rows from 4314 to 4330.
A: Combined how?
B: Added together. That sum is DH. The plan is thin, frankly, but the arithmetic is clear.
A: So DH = 28.1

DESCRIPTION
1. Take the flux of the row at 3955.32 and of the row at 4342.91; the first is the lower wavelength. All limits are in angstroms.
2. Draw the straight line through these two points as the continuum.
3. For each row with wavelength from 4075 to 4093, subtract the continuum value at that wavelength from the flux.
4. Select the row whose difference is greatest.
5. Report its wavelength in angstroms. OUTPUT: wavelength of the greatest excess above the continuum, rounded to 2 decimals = 4092.43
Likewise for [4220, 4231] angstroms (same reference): 4222.61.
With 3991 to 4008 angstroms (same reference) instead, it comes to 3991.91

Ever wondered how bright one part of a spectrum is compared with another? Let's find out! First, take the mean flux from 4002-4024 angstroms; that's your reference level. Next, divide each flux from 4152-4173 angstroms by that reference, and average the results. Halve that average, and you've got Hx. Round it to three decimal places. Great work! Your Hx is 0.507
